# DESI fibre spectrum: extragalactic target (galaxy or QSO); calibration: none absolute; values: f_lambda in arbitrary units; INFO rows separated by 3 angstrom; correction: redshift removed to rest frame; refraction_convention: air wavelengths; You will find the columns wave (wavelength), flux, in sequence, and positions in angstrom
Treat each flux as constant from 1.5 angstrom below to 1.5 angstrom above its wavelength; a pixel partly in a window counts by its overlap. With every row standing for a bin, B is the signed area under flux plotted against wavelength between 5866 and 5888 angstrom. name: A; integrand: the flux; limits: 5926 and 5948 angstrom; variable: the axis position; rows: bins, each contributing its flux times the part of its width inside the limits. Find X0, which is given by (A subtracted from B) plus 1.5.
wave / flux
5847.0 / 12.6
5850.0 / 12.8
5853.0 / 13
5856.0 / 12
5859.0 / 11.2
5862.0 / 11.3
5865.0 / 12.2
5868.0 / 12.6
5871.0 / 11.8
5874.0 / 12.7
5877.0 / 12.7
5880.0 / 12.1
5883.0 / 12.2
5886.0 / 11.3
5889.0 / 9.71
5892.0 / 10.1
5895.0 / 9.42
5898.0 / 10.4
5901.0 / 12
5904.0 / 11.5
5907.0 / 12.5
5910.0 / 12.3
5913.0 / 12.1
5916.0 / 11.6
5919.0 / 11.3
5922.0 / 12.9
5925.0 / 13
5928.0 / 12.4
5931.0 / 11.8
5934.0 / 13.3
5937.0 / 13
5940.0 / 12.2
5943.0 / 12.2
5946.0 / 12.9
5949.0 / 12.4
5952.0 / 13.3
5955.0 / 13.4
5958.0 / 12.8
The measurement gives -7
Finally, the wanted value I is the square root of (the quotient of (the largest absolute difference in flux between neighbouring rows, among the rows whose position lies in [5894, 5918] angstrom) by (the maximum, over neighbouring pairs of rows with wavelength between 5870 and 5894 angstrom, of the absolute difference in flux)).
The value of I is 1.00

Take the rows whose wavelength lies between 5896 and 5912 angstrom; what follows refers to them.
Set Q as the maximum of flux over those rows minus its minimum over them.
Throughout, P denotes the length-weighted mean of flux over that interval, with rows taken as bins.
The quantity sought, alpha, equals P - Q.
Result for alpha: 9.6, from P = 11.7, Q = 2.1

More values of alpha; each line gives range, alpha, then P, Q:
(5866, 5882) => 11.5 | 12.4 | 0.9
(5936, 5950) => 11.7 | 12.5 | 0.8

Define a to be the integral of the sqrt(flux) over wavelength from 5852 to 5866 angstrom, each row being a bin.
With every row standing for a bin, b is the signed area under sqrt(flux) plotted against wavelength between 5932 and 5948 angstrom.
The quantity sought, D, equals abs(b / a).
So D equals 1.18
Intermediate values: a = 48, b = 57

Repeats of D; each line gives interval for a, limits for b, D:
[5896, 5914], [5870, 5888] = 1.02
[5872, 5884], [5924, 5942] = 1.51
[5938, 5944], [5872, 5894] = 3.55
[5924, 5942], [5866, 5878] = 0.66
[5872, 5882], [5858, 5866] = 0.77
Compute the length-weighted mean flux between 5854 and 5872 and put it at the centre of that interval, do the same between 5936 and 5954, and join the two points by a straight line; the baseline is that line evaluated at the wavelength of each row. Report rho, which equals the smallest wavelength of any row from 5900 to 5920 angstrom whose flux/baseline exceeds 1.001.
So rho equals 5907.0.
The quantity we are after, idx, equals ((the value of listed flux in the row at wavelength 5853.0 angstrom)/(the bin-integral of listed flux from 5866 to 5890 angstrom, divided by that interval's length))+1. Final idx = 2.089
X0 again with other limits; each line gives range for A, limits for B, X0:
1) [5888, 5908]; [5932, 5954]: 66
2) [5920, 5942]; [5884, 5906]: -40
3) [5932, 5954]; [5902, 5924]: -14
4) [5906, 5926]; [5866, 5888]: 24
